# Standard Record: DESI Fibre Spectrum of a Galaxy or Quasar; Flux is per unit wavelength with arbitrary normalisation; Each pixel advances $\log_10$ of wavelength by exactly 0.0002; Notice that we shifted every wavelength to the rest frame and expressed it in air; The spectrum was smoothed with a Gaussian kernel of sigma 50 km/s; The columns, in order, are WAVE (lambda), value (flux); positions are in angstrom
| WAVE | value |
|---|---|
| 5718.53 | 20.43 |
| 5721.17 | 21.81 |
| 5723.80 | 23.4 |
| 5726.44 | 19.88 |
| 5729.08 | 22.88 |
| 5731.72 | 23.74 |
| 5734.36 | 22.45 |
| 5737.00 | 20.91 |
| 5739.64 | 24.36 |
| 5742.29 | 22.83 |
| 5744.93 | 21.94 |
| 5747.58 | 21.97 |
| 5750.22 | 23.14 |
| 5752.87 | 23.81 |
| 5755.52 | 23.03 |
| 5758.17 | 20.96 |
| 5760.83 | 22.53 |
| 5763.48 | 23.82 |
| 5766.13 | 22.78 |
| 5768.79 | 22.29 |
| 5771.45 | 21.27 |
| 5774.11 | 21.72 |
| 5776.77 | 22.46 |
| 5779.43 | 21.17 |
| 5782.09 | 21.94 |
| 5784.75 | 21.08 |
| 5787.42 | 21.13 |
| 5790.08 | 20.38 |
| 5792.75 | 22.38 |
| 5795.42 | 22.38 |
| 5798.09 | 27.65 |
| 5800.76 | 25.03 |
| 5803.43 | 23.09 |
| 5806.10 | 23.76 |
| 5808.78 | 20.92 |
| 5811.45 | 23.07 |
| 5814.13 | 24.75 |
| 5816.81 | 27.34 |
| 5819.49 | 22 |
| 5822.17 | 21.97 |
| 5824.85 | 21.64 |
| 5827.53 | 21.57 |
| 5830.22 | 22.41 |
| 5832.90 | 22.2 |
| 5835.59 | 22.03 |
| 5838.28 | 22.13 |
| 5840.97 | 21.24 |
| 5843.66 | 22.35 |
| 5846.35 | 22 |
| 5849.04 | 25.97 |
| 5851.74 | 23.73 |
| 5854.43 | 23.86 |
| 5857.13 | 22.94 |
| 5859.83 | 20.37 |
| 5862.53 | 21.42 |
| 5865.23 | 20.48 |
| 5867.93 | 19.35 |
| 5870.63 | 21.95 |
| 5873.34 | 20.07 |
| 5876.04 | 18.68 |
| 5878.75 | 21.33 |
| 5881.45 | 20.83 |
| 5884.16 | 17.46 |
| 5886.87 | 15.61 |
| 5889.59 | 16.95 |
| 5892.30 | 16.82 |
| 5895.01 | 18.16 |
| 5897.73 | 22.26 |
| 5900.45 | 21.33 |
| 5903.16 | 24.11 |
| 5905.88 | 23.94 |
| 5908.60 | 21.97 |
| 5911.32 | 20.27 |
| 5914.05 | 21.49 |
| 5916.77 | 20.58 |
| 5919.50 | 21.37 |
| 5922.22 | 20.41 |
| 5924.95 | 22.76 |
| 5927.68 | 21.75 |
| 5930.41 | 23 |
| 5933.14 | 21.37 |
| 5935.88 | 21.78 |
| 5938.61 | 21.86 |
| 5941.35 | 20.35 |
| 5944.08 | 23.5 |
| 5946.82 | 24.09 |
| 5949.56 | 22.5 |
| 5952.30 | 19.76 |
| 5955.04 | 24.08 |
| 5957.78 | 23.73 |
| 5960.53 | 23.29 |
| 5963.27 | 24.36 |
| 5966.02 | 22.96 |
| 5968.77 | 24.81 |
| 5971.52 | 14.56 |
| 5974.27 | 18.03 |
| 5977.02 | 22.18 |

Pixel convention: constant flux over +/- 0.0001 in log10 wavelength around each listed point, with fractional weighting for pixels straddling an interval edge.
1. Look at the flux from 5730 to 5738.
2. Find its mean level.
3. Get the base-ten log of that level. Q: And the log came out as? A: 1.35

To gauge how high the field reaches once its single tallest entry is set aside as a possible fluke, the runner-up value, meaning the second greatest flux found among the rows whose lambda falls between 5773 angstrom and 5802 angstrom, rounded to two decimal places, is 25.03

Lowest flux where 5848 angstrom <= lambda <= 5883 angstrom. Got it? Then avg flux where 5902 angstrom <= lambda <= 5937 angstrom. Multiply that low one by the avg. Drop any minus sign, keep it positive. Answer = 409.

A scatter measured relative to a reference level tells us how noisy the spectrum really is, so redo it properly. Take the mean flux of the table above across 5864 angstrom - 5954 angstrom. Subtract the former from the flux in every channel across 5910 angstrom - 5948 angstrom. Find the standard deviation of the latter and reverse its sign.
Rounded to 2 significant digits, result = -1.2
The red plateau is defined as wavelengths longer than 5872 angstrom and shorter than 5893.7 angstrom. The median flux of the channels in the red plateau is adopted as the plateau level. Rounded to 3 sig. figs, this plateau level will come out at 18.1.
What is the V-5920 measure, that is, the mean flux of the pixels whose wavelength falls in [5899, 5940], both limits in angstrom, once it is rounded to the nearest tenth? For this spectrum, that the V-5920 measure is 21.9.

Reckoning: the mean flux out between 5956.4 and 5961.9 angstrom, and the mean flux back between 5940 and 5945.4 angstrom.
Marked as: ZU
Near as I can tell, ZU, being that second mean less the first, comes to -1.6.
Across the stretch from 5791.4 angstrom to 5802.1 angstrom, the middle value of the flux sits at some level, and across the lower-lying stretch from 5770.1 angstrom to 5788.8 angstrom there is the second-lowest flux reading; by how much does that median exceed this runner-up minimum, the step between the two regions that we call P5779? 2.6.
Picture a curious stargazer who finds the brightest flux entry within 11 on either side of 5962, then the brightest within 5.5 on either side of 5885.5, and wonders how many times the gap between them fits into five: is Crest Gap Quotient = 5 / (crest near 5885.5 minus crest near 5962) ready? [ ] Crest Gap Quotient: -1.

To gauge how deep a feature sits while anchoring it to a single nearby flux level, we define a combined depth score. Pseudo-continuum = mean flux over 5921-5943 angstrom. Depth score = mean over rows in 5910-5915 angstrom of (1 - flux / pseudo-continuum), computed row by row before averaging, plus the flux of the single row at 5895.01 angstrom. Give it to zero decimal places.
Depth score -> 18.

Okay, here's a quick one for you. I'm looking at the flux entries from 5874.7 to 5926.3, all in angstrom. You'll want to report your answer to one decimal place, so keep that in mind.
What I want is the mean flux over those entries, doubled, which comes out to 40.7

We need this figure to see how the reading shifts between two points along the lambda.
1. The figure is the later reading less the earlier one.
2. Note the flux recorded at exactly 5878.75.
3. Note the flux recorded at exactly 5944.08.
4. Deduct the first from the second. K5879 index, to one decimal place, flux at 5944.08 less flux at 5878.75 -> 2.2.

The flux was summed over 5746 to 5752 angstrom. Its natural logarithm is 3.8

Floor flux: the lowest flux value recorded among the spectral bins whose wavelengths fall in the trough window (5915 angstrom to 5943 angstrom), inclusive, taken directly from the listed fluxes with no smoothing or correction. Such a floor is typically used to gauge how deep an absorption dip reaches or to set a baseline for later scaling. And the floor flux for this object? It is 20.35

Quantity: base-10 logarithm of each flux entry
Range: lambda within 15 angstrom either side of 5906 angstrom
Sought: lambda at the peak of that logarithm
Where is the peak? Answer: 5903.16 angstrom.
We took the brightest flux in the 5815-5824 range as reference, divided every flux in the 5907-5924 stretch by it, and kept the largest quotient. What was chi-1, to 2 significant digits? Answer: 0.80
